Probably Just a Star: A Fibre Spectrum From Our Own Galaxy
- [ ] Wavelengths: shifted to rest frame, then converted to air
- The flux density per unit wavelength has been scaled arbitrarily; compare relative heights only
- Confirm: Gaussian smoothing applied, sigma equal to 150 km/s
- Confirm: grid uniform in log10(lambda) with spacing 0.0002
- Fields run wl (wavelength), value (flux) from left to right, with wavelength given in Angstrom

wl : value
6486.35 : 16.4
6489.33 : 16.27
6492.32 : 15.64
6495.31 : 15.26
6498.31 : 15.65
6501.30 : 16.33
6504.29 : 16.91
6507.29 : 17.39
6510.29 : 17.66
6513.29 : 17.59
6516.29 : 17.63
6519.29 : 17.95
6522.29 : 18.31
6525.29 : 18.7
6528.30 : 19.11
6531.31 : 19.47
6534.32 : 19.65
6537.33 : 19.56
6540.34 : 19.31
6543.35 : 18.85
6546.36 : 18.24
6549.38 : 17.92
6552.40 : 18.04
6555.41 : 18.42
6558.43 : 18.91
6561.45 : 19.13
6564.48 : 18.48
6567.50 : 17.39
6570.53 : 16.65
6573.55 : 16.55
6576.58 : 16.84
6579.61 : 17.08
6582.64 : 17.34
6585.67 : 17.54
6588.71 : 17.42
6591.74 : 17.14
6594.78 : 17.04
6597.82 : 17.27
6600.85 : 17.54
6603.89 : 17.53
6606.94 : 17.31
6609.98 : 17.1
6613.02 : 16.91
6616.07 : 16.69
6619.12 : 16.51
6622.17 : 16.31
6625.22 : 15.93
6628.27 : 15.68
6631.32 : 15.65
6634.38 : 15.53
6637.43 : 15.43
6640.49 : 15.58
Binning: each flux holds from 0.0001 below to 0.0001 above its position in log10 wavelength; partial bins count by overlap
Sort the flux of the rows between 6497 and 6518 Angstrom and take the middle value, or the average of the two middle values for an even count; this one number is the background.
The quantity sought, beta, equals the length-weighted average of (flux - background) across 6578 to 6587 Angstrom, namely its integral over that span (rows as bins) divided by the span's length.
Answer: -0.1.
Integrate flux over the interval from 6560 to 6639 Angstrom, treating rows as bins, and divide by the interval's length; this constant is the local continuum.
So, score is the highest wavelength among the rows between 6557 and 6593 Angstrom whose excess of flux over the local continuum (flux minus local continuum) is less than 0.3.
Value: 6591.74 Angstrom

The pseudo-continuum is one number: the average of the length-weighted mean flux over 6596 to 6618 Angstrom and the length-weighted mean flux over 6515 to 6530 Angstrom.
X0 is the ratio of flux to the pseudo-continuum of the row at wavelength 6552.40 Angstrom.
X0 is 1.02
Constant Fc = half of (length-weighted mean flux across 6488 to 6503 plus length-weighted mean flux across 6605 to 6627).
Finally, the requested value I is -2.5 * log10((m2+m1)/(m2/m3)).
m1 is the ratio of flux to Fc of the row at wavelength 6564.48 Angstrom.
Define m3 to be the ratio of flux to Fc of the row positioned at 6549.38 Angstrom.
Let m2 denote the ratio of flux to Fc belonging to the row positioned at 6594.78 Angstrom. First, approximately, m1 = 1.14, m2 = 1.05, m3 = 1.10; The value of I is -0.903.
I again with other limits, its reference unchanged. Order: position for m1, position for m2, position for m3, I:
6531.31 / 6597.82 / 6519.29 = -0.927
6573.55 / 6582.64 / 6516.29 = -0.815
